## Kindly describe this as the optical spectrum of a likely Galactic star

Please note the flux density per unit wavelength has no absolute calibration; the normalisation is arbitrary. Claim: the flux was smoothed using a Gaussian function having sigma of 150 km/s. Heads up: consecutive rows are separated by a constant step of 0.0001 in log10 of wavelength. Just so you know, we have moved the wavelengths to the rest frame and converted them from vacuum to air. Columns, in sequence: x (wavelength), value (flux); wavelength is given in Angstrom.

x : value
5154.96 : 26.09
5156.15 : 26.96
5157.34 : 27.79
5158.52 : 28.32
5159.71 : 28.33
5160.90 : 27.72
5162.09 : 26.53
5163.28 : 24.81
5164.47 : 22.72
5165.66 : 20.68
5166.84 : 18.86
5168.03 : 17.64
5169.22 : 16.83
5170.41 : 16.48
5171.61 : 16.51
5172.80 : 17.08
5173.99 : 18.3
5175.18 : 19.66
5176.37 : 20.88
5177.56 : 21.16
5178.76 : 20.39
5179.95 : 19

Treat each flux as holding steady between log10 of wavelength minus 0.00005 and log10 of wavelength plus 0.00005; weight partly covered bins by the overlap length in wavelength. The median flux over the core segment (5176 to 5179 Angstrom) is 21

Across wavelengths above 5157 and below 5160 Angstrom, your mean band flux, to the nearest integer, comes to 28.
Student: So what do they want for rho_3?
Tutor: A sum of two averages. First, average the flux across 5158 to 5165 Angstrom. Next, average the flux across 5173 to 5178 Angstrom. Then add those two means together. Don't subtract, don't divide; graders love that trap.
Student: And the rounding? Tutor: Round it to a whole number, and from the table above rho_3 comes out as 46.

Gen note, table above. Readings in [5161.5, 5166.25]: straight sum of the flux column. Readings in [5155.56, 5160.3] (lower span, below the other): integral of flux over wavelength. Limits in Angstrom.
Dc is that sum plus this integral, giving 227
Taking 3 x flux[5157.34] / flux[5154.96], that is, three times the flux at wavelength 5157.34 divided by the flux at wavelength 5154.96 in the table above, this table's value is 3.20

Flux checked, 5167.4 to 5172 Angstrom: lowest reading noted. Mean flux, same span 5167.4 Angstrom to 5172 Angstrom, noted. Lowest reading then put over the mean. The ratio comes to 0.977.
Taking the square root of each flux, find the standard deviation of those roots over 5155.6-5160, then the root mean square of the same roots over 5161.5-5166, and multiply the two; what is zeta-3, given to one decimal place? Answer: 0.3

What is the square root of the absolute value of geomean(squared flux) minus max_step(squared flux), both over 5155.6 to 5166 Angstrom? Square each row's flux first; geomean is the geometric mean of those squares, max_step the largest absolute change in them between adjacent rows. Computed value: 23.9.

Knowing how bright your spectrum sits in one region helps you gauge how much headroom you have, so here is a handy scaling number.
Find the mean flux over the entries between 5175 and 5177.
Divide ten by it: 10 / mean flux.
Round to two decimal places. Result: 0.49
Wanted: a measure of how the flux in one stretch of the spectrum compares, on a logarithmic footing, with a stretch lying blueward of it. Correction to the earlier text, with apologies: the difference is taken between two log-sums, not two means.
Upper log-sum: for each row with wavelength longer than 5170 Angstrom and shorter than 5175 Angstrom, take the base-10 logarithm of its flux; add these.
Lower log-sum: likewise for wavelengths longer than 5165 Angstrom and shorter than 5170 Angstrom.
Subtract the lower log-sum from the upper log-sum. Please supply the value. -0.13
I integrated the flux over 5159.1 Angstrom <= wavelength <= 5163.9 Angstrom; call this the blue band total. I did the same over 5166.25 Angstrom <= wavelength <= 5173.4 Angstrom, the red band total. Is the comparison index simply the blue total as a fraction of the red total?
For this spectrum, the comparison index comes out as 1.0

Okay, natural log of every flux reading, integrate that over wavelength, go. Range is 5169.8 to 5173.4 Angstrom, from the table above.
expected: 10.1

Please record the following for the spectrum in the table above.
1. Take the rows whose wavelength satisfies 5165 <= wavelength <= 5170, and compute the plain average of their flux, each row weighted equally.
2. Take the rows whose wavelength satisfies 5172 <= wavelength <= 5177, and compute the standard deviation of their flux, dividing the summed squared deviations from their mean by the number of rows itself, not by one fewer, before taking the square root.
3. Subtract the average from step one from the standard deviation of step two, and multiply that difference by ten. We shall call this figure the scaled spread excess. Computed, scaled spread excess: -171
